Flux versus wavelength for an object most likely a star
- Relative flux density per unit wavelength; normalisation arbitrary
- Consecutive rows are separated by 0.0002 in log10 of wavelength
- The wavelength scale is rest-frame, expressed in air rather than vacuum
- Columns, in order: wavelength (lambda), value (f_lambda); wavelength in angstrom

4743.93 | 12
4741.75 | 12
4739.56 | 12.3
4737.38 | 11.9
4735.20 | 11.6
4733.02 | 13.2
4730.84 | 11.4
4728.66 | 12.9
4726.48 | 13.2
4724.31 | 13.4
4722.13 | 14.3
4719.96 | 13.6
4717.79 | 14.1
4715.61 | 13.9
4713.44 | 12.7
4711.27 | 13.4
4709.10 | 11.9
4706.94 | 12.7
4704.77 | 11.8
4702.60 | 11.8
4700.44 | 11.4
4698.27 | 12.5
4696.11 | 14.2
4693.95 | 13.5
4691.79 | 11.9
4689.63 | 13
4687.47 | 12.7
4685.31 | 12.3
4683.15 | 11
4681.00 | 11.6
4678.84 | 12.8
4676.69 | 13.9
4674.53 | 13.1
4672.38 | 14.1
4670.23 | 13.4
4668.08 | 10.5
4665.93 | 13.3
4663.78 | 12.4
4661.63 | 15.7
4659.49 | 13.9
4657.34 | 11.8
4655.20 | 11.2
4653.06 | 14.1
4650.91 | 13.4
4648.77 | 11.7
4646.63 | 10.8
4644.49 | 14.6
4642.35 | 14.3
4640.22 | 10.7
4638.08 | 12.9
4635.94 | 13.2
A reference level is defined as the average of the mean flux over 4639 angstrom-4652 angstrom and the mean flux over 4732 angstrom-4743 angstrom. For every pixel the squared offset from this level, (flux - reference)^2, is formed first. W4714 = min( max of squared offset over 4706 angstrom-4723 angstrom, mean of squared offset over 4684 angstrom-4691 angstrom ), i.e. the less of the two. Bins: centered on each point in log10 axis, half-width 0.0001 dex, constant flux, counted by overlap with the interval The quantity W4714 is 0.2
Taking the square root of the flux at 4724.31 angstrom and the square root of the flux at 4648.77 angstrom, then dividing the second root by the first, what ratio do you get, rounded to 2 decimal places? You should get 0.93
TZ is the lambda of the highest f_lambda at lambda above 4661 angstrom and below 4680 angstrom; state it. 4661.63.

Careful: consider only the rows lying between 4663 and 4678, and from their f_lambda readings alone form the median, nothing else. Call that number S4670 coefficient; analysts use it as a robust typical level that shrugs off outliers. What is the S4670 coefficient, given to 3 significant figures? 13.3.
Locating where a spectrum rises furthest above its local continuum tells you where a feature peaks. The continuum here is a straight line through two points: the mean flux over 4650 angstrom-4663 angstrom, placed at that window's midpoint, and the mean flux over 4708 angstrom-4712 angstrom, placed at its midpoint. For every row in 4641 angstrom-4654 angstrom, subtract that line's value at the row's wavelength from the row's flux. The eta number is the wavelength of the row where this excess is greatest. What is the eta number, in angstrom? 4644.49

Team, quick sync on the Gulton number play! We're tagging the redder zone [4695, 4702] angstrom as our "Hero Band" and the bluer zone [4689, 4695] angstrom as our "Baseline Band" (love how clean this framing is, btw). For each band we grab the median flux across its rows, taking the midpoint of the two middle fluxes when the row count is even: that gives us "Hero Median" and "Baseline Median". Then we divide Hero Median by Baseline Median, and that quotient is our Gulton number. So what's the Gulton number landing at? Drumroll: 0.96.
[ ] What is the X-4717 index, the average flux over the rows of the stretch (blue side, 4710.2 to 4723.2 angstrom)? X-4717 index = 13.7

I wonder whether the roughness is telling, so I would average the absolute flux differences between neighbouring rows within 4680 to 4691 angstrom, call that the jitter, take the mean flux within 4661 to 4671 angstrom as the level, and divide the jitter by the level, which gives 0.050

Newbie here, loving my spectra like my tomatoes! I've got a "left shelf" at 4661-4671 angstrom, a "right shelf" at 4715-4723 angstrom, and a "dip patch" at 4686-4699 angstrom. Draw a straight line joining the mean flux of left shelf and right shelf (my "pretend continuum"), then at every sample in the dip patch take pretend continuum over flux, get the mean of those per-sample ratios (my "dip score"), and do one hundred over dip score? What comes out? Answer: 96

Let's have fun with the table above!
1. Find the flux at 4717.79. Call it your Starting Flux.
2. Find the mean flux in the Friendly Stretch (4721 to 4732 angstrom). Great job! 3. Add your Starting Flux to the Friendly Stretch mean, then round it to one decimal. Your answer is 27.1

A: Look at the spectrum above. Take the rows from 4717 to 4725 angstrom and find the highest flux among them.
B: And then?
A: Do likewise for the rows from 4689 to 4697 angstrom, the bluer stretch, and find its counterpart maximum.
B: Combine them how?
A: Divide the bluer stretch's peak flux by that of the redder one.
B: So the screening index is 0.99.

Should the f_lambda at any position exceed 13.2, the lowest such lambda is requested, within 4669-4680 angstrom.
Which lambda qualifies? 4670.23 angstrom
